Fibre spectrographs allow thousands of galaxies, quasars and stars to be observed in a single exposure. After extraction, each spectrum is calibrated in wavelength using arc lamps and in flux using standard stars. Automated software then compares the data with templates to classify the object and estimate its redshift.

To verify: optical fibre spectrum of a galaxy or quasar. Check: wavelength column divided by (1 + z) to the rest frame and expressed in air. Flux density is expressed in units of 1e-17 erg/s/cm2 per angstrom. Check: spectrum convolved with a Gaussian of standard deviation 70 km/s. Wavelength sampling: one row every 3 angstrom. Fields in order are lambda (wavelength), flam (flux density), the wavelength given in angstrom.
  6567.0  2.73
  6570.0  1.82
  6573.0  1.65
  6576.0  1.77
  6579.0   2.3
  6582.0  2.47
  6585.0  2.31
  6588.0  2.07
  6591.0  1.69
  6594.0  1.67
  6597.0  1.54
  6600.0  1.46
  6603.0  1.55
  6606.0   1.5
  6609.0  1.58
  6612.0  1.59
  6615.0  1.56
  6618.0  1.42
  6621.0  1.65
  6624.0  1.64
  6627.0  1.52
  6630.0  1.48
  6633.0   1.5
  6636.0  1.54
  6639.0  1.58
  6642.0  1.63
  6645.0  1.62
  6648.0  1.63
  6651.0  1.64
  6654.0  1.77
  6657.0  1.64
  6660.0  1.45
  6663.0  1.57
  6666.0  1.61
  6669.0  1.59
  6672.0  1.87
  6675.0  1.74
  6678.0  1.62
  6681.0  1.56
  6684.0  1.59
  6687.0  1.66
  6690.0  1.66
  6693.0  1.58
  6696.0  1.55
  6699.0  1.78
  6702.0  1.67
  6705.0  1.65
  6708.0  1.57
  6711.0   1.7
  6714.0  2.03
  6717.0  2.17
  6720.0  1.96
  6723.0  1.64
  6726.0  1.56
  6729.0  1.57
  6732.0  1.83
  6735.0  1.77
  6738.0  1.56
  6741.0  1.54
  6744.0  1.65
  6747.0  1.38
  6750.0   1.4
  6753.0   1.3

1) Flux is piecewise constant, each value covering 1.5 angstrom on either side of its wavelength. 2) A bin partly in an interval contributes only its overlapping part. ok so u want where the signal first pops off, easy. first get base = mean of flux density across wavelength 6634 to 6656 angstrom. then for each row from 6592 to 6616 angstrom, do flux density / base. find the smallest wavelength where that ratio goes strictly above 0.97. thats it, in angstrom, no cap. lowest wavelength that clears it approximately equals 6594.0 angstrom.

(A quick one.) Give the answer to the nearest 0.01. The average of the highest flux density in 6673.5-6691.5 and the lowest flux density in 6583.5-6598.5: 1.64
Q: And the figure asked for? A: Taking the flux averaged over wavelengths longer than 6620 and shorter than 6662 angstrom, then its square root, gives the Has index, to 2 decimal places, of 1.26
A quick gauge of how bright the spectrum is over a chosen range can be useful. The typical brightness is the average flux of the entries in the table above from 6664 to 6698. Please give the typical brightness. 1.64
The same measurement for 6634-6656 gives 1.63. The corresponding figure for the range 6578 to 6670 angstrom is 1.67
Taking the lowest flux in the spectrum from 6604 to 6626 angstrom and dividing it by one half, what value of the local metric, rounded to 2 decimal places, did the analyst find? 2.84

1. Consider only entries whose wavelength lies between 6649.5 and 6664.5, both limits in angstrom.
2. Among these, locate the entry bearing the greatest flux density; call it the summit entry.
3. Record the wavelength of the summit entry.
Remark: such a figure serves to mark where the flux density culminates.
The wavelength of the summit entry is 6654.0 angstrom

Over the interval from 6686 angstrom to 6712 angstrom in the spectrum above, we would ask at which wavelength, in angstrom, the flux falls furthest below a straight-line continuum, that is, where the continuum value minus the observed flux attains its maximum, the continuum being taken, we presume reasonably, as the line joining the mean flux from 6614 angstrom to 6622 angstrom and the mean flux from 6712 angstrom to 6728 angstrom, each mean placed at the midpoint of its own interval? 6708.0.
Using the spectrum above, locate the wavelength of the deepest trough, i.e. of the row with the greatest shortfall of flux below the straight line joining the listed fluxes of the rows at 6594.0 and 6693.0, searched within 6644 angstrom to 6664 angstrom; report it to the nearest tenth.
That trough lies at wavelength 6660.0 angstrom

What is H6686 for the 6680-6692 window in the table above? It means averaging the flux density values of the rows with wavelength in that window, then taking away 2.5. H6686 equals -0.88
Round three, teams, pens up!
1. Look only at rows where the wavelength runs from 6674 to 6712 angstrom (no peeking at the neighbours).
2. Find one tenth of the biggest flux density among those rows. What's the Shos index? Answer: 0.178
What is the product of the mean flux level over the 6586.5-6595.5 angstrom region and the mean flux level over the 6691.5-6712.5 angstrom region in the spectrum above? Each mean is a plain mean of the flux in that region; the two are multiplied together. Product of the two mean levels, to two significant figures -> 3.0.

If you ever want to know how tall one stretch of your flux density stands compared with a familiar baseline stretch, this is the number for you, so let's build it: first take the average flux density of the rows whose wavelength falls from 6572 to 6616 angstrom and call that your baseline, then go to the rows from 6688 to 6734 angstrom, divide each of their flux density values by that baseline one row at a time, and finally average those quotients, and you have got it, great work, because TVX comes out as 0.97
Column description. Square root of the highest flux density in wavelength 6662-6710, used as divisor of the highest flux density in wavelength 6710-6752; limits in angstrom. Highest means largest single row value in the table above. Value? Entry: 1.59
